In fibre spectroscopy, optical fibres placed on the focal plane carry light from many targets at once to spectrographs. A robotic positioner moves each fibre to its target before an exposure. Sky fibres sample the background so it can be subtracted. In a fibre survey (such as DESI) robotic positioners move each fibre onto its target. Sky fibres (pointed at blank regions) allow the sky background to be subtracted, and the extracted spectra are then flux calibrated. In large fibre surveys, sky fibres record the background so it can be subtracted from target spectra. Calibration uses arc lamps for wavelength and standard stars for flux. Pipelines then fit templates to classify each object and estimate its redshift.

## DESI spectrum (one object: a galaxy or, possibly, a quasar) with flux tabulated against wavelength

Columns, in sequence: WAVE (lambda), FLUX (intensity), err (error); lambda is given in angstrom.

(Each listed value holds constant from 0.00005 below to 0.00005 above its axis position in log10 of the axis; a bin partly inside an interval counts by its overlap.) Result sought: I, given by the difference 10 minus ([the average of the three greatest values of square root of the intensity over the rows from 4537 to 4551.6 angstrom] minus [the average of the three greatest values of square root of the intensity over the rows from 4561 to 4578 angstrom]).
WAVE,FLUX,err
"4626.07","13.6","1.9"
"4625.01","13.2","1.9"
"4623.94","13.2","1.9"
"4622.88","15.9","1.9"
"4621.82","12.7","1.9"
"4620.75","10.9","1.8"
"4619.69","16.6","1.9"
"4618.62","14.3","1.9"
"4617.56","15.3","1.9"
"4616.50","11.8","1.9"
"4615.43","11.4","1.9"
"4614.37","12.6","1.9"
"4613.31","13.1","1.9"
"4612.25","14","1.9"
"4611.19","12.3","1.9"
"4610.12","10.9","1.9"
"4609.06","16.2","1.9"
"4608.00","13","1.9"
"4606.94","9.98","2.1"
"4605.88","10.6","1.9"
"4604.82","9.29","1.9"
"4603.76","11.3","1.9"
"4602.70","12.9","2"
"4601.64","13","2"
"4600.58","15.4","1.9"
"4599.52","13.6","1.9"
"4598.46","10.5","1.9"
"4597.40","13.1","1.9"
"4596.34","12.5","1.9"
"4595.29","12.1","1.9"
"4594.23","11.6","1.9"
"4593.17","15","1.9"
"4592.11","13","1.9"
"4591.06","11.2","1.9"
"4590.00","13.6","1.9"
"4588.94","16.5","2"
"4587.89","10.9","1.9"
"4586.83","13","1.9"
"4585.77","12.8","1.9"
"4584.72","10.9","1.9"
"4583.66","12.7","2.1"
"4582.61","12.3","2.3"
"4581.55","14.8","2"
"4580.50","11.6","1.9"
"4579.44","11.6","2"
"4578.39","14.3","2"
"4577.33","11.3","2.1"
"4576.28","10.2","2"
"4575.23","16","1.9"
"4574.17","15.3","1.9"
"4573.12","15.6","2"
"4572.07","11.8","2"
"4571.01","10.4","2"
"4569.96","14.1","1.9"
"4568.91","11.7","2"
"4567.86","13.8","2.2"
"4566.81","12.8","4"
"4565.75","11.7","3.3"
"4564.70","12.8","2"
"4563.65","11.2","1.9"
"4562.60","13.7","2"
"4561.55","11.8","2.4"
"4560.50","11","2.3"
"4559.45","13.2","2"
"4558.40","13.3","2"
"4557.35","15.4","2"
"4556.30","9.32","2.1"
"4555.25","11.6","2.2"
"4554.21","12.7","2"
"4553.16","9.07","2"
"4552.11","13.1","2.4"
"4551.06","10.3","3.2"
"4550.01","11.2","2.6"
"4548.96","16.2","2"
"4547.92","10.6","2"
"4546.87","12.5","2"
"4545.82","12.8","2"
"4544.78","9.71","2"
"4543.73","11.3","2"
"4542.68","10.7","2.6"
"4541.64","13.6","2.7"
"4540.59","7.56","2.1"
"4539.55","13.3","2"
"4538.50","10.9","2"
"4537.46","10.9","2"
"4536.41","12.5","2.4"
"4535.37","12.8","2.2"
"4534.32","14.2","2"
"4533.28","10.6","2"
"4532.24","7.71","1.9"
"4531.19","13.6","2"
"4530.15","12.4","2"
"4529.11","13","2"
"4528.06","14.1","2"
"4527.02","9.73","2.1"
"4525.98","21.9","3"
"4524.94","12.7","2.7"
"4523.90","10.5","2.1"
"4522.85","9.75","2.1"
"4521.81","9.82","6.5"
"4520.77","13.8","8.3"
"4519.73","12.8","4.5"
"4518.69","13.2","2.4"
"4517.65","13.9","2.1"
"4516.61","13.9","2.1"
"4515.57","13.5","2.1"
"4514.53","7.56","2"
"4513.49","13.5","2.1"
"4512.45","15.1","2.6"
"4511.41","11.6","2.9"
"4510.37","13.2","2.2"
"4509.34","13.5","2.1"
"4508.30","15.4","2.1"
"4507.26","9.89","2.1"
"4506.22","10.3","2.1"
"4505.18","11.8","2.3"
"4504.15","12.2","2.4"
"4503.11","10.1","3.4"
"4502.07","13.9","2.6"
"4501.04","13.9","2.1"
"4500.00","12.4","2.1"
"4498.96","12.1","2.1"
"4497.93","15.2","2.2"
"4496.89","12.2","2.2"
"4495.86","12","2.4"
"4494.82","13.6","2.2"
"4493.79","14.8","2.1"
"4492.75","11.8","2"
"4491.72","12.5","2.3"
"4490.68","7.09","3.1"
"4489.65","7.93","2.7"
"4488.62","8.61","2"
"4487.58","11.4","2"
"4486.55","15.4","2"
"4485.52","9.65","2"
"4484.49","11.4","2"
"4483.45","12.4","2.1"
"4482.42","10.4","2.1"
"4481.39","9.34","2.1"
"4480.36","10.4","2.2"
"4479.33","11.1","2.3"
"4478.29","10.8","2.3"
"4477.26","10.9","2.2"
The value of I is 10.2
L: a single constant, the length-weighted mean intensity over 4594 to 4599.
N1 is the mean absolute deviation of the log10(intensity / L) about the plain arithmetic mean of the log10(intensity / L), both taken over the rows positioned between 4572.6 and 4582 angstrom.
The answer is 0.0661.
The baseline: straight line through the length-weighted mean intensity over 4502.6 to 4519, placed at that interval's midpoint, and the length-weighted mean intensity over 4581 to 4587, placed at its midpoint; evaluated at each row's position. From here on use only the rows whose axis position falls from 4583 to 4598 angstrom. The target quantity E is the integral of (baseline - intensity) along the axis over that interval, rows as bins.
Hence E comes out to 0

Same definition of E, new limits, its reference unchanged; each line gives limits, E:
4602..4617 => 11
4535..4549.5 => 11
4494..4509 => -3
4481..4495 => 17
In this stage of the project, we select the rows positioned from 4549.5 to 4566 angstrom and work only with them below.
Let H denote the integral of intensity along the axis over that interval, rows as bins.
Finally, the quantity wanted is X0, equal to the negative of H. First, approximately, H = 197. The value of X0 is -197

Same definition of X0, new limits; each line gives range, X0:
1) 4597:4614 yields -212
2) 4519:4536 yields -212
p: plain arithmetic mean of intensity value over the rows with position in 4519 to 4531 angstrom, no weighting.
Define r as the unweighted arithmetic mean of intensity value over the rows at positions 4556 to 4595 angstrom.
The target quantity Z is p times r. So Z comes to 163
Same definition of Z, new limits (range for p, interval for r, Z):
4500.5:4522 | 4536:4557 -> 144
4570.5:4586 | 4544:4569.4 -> 155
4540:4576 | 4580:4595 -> 158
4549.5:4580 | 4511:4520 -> 159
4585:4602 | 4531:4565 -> 154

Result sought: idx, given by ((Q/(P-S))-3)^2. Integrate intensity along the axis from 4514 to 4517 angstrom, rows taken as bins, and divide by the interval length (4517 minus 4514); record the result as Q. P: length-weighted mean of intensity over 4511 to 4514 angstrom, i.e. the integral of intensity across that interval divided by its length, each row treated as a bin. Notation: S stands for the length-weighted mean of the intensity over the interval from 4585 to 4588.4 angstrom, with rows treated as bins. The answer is 33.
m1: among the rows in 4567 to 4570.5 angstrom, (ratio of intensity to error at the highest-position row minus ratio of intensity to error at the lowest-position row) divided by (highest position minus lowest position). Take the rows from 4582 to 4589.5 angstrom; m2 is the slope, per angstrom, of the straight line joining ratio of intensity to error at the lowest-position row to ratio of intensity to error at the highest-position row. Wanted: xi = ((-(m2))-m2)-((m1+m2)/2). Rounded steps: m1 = 0.5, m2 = 0.5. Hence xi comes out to -1.4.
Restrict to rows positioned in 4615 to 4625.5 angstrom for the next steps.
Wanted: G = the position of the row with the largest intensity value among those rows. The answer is 4619.69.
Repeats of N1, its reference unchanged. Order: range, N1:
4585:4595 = 0.0427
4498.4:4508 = 0.0441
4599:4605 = 0.0559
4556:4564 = 0.0546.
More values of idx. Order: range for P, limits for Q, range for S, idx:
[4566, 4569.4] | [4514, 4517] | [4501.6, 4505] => 214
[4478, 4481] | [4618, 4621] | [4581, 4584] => 71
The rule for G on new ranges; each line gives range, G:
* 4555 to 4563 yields 4557.35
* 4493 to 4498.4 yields 4497.93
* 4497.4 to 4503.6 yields 4497.93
